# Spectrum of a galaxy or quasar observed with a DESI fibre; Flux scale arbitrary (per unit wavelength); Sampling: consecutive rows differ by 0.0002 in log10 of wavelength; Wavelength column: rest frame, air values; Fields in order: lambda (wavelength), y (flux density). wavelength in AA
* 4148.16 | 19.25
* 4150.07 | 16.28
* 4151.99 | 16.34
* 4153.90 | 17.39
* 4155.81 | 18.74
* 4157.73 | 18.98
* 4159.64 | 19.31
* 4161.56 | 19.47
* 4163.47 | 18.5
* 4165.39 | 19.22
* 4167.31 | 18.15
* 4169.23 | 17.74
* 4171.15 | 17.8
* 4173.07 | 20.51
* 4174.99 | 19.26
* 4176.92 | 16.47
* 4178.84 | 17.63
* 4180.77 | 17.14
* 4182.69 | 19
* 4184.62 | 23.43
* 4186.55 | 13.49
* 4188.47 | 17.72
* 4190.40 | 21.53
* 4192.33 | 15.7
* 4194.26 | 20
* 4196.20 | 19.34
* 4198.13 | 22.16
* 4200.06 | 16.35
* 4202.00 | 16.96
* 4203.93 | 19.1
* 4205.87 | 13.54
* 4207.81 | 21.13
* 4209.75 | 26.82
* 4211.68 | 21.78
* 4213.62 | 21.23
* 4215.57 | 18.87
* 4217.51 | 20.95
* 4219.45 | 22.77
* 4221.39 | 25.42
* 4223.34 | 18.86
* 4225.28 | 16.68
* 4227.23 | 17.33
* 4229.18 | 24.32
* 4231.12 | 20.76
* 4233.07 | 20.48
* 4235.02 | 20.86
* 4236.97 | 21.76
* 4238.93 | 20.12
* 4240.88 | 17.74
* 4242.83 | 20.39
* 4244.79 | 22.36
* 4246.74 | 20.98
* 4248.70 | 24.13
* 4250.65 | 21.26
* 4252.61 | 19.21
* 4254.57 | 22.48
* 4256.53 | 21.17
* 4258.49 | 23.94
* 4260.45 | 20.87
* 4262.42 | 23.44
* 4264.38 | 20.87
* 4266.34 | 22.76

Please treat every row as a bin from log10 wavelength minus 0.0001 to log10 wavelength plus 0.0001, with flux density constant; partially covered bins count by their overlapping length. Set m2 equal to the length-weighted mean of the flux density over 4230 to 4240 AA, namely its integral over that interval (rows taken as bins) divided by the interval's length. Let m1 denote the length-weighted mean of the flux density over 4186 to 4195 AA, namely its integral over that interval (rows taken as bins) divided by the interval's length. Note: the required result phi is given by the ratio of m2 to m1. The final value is 1.17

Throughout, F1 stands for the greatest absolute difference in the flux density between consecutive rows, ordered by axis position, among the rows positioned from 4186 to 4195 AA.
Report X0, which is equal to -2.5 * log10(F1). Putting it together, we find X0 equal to -1.9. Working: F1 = 6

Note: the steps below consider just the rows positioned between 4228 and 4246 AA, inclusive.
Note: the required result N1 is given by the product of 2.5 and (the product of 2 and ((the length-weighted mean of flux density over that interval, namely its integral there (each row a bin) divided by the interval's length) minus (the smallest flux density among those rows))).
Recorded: 16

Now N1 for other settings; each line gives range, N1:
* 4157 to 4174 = 6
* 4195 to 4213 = 31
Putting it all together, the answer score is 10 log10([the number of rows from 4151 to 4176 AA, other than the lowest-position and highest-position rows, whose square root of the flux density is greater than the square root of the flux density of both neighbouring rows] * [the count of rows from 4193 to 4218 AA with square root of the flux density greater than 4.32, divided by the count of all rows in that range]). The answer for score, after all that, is 3.6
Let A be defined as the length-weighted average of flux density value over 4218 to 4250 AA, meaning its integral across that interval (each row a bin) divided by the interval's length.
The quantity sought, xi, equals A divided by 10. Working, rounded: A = 20.9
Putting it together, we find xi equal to 2.09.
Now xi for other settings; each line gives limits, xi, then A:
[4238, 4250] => 2.10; 21.0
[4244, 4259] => 2.19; 21.9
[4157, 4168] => 1.90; 19.0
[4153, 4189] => 1.84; 18.4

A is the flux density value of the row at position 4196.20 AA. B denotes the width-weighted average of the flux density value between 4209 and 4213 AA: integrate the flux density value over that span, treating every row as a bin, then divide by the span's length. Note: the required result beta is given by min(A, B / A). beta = 1.24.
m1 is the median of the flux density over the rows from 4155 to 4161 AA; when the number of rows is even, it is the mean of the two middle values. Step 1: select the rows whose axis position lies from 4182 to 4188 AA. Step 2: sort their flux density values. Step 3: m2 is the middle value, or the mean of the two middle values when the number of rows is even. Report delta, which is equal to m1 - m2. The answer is 0.0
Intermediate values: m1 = 19.0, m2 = 19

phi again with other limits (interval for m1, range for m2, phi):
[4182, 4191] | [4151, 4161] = 0.96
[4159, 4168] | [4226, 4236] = 1.09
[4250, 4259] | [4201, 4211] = 0.91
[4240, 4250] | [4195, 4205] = 0.89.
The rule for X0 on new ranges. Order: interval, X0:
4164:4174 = -1.1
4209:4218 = -1.8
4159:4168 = -0.1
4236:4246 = -1.1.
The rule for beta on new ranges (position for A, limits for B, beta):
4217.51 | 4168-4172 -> 0.85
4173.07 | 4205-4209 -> 0.87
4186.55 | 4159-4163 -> 1.43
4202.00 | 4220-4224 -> 1.32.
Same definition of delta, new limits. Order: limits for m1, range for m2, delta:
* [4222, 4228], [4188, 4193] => -0.4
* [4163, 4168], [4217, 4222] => -4.3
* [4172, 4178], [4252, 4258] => -1.9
